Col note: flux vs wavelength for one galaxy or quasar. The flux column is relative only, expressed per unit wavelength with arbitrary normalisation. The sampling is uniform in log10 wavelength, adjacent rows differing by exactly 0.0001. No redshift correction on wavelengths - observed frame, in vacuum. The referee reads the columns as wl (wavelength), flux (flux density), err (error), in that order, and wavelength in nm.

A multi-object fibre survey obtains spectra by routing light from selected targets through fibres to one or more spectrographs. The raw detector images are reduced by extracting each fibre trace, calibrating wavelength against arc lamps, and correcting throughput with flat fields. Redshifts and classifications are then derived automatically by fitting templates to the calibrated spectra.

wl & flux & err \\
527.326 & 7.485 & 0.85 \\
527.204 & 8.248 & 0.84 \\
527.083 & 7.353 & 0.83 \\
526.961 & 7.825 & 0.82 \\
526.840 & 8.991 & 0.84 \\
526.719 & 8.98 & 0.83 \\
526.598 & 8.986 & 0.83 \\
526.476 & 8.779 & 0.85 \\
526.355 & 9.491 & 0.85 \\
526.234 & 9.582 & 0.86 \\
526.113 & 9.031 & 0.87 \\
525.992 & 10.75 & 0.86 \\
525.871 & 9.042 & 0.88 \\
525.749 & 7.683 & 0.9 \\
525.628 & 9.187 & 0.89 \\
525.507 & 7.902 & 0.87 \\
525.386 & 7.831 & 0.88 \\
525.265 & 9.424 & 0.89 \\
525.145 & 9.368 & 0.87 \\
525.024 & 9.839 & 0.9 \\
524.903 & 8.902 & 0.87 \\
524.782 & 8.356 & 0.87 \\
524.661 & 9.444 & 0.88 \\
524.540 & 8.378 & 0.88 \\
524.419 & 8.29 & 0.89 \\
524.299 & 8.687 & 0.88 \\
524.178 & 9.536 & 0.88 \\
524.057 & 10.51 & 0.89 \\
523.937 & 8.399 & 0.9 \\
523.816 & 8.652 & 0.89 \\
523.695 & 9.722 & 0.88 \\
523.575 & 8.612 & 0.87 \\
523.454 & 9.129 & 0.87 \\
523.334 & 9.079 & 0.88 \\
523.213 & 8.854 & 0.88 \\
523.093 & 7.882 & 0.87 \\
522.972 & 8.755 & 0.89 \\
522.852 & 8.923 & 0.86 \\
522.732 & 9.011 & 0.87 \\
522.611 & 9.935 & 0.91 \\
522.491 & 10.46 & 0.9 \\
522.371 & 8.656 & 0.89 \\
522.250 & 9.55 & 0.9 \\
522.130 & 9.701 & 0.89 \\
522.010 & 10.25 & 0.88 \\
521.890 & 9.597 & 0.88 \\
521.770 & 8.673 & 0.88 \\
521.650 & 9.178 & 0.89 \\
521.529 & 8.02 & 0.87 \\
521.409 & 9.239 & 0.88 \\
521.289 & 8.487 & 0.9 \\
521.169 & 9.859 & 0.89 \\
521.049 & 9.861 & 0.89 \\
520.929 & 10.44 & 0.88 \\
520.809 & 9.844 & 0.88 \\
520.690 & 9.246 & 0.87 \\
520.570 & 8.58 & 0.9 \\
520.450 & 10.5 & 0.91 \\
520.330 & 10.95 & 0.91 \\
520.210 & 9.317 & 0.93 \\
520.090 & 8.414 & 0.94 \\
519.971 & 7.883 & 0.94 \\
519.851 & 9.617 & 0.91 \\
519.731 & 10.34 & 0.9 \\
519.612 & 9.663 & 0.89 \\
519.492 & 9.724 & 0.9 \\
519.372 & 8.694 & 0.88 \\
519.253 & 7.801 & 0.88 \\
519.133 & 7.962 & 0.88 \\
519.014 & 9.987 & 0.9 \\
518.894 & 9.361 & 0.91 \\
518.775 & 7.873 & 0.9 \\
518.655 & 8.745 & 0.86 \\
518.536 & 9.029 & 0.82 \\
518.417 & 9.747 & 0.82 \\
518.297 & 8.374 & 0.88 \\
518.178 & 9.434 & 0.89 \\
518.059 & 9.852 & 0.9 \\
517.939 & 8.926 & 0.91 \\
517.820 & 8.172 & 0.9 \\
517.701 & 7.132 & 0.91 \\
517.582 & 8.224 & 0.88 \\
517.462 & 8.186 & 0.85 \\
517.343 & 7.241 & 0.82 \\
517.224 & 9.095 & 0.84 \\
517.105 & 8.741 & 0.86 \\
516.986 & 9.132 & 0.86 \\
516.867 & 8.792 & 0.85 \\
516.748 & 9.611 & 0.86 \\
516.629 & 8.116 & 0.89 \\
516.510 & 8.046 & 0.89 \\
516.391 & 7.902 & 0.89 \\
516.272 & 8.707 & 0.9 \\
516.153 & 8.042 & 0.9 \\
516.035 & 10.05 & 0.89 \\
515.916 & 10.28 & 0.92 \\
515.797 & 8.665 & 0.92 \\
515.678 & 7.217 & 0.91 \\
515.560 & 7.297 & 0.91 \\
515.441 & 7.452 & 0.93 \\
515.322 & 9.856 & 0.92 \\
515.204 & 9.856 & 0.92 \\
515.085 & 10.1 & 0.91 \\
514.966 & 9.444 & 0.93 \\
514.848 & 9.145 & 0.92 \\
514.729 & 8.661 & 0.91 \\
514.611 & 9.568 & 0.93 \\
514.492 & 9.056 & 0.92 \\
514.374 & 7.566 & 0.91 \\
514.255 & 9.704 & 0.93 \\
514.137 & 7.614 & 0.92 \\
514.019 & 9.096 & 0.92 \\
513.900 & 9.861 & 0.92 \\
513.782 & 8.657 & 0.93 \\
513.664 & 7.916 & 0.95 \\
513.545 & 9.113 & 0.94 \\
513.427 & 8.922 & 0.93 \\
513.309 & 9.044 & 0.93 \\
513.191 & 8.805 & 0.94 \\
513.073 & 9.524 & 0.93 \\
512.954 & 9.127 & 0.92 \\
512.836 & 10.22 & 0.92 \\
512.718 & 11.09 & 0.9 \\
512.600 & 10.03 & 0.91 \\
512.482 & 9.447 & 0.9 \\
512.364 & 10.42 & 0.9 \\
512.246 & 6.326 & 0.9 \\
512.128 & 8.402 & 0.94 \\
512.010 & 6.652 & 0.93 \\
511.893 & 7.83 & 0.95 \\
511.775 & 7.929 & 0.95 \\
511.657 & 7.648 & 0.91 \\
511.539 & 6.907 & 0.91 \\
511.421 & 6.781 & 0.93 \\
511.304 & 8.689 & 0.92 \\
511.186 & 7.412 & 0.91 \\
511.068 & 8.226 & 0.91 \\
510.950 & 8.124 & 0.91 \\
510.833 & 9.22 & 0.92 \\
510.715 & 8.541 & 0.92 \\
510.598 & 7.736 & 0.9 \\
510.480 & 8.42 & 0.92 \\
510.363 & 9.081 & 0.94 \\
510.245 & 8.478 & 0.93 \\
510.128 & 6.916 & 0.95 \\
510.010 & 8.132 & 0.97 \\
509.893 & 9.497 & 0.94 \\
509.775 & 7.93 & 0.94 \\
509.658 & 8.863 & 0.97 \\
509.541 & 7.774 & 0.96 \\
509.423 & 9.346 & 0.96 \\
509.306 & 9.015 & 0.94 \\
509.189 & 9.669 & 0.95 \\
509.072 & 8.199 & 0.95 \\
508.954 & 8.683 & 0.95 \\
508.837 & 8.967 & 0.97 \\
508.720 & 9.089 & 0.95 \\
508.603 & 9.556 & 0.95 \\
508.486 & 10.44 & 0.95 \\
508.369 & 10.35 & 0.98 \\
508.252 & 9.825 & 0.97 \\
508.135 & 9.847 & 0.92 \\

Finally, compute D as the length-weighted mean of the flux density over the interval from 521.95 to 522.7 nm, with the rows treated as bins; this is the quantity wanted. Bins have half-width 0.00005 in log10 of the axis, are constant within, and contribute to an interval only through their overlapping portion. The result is 9.7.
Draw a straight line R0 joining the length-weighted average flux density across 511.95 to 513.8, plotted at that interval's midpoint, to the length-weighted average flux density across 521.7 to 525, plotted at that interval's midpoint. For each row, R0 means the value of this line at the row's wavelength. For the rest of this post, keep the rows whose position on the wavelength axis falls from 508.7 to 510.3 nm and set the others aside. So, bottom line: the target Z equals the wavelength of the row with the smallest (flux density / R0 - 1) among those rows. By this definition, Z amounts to 510.128 nm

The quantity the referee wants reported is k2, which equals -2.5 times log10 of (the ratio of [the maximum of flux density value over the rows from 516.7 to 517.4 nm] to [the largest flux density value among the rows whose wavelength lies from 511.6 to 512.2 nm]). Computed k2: -0.15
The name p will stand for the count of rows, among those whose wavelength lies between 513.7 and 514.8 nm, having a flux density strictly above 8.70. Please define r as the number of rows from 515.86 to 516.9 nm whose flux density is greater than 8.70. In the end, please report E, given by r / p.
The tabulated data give 1.0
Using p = 5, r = 5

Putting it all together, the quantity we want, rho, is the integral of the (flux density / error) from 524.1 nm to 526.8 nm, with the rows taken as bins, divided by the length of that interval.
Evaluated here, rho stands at 10.3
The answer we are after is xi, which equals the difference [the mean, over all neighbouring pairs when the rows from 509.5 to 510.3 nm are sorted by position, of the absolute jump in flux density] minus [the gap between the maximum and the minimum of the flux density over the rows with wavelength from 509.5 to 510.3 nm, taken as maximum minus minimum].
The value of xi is -1.3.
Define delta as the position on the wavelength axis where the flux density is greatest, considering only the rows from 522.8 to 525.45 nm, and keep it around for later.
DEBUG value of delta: 524.057 nm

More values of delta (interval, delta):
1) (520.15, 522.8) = 520.330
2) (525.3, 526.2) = 525.992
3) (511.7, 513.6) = 512.718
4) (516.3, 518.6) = 518.059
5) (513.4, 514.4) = 513.900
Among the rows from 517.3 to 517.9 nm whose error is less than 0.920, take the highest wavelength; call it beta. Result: 517.820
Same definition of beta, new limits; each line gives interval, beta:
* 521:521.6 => 521.529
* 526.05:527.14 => 527.083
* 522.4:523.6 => 523.575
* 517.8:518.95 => 518.894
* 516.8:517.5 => 517.462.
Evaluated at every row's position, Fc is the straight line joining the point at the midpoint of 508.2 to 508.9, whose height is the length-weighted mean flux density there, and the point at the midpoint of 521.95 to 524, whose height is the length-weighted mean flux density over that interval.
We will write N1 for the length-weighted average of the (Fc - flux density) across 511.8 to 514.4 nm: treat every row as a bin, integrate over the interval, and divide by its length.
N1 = 0.6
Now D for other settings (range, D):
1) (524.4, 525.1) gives 8.9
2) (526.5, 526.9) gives 9.0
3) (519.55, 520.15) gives 9.2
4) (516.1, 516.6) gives 8.2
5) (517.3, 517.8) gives 7.7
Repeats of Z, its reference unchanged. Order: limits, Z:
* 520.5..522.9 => 521.529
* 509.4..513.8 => 512.246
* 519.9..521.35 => 519.971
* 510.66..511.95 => 511.421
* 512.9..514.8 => 514.374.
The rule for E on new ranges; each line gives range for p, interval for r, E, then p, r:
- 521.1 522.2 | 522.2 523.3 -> 1.2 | 6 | 7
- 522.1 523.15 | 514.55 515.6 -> 0.9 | 7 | 6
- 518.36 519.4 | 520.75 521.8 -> 1.2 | 5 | 6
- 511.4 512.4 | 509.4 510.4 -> 4.0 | 1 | 4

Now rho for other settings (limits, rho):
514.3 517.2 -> 9.8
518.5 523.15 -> 10.4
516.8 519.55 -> 10.0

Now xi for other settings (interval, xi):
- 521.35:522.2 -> -1.4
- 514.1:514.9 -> -0.9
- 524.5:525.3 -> -0.8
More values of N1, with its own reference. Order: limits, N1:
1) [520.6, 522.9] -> -0.2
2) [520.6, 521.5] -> -0.3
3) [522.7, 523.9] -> 0.3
